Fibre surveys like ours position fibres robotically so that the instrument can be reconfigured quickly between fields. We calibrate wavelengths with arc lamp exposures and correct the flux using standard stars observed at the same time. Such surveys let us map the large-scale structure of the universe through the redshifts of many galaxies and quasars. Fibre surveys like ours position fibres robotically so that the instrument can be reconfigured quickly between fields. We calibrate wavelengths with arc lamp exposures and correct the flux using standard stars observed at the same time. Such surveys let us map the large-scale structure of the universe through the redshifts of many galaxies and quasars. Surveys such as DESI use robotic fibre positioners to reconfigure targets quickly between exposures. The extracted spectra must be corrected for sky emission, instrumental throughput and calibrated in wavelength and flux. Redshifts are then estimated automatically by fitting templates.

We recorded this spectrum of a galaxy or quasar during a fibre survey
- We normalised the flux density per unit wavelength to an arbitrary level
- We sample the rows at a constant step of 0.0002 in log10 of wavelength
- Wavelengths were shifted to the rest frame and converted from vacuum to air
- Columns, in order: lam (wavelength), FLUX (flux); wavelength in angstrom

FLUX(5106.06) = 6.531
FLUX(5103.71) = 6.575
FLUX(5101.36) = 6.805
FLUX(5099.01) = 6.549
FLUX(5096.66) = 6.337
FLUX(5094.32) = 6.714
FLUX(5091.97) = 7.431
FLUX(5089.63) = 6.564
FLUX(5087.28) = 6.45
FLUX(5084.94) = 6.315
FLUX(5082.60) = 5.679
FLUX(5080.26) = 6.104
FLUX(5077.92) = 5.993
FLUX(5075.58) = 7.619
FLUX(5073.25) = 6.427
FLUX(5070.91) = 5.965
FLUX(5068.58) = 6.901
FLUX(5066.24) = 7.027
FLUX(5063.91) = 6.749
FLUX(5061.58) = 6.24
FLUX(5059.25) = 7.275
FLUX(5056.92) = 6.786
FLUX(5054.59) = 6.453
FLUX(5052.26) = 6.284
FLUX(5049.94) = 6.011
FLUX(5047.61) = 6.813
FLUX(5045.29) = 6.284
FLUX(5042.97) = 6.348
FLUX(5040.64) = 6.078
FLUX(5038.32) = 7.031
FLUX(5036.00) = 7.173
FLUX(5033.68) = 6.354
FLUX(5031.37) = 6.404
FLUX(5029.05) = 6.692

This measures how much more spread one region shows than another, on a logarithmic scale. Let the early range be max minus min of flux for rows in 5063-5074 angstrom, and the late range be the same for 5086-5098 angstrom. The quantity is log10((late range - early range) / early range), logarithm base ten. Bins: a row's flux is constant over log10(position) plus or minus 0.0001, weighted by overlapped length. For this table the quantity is -1.52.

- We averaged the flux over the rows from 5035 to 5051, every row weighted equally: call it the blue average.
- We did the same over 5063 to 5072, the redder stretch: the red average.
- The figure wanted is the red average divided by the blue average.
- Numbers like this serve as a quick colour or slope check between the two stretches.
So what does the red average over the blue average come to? 1.02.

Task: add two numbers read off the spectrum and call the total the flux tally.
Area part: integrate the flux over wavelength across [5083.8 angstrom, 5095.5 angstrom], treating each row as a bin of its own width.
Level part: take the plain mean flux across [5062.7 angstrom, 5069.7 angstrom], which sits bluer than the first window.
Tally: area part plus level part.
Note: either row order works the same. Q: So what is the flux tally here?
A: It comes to 85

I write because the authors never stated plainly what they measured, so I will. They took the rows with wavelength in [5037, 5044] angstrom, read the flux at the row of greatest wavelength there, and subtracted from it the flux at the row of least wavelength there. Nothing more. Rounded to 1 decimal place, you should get -0.7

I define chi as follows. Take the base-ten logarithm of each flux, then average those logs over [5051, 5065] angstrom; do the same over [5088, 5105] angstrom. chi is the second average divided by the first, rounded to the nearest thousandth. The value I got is 1.006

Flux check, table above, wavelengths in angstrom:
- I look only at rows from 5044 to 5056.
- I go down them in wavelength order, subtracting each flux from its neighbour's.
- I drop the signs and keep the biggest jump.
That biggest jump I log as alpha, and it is 0.8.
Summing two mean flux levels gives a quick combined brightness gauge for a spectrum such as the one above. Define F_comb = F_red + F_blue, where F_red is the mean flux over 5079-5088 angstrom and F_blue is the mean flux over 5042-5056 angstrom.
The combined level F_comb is 12.5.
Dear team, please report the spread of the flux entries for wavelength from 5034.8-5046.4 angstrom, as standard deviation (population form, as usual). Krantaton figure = 0.44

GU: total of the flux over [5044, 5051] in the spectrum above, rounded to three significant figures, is 19.1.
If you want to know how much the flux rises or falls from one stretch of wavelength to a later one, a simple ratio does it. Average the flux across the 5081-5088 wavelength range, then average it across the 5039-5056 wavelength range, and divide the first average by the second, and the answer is 0.97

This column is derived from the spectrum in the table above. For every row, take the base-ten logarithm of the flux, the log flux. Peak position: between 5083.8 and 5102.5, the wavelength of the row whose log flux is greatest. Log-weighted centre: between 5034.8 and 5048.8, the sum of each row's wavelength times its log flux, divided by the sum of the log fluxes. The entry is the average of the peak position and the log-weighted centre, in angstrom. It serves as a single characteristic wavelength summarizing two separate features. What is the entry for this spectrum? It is 5066.9 angstrom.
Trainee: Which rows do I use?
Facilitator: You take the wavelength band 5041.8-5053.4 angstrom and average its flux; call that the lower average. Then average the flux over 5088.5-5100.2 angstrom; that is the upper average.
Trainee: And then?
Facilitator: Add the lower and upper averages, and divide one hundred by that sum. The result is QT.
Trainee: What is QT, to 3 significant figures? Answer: 7.65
